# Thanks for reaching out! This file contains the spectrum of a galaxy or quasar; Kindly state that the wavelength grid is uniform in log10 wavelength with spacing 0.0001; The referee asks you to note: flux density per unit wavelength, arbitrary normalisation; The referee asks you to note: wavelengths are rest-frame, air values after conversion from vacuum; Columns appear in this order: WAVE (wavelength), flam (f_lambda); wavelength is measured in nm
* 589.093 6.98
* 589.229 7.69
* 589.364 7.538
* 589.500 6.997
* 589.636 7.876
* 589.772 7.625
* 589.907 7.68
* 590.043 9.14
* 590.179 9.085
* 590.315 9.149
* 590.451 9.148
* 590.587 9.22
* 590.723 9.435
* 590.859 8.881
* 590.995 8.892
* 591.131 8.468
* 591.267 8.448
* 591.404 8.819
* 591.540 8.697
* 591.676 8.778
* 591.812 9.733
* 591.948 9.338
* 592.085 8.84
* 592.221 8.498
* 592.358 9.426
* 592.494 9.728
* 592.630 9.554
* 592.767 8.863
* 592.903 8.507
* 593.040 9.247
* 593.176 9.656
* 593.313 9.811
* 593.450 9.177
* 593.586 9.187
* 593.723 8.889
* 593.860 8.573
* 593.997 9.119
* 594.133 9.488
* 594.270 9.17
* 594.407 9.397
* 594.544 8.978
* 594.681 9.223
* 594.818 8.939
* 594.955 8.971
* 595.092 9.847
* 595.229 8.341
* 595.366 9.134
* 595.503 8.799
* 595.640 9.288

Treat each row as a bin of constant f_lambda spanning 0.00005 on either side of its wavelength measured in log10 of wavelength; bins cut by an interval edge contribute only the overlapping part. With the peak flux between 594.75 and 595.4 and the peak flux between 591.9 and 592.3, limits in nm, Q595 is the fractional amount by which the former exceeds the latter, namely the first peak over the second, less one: 0.055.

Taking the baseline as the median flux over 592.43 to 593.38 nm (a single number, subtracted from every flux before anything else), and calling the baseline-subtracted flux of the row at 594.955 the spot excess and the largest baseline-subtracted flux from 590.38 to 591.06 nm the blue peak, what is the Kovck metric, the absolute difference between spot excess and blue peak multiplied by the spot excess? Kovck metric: -0.3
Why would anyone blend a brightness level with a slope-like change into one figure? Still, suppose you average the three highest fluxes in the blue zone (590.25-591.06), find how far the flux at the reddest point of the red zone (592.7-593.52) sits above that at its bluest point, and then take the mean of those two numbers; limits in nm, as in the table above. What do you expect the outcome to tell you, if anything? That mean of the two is 4.79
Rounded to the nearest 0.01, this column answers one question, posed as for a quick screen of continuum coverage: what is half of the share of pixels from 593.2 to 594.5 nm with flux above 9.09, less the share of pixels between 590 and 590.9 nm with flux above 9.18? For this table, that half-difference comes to 0.25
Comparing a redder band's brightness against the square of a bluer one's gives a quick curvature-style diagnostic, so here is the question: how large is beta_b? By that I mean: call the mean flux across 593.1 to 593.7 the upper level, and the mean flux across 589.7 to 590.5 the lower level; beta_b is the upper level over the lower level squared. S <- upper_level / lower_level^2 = 0.127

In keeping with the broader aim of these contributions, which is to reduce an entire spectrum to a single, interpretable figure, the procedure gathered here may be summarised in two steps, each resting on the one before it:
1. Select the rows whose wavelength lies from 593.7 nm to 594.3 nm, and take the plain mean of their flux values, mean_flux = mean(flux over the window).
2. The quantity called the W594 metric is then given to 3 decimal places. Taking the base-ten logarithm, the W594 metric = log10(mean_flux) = 0.957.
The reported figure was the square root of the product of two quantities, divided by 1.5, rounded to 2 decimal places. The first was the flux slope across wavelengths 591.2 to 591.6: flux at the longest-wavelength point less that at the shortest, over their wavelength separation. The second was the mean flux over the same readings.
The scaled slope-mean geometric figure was 1.87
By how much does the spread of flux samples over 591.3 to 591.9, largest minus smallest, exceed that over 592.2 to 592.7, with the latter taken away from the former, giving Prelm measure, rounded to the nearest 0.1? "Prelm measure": -0.2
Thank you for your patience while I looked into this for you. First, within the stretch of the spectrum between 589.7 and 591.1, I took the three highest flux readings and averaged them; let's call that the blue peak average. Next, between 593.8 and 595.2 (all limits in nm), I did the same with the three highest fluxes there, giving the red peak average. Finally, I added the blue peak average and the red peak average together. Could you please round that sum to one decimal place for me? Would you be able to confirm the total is 18.8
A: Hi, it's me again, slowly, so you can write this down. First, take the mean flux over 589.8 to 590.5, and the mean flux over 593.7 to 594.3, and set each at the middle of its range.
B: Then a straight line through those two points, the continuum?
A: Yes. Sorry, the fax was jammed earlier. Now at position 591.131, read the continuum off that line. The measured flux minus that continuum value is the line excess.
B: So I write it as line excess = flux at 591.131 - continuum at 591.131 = -0.4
